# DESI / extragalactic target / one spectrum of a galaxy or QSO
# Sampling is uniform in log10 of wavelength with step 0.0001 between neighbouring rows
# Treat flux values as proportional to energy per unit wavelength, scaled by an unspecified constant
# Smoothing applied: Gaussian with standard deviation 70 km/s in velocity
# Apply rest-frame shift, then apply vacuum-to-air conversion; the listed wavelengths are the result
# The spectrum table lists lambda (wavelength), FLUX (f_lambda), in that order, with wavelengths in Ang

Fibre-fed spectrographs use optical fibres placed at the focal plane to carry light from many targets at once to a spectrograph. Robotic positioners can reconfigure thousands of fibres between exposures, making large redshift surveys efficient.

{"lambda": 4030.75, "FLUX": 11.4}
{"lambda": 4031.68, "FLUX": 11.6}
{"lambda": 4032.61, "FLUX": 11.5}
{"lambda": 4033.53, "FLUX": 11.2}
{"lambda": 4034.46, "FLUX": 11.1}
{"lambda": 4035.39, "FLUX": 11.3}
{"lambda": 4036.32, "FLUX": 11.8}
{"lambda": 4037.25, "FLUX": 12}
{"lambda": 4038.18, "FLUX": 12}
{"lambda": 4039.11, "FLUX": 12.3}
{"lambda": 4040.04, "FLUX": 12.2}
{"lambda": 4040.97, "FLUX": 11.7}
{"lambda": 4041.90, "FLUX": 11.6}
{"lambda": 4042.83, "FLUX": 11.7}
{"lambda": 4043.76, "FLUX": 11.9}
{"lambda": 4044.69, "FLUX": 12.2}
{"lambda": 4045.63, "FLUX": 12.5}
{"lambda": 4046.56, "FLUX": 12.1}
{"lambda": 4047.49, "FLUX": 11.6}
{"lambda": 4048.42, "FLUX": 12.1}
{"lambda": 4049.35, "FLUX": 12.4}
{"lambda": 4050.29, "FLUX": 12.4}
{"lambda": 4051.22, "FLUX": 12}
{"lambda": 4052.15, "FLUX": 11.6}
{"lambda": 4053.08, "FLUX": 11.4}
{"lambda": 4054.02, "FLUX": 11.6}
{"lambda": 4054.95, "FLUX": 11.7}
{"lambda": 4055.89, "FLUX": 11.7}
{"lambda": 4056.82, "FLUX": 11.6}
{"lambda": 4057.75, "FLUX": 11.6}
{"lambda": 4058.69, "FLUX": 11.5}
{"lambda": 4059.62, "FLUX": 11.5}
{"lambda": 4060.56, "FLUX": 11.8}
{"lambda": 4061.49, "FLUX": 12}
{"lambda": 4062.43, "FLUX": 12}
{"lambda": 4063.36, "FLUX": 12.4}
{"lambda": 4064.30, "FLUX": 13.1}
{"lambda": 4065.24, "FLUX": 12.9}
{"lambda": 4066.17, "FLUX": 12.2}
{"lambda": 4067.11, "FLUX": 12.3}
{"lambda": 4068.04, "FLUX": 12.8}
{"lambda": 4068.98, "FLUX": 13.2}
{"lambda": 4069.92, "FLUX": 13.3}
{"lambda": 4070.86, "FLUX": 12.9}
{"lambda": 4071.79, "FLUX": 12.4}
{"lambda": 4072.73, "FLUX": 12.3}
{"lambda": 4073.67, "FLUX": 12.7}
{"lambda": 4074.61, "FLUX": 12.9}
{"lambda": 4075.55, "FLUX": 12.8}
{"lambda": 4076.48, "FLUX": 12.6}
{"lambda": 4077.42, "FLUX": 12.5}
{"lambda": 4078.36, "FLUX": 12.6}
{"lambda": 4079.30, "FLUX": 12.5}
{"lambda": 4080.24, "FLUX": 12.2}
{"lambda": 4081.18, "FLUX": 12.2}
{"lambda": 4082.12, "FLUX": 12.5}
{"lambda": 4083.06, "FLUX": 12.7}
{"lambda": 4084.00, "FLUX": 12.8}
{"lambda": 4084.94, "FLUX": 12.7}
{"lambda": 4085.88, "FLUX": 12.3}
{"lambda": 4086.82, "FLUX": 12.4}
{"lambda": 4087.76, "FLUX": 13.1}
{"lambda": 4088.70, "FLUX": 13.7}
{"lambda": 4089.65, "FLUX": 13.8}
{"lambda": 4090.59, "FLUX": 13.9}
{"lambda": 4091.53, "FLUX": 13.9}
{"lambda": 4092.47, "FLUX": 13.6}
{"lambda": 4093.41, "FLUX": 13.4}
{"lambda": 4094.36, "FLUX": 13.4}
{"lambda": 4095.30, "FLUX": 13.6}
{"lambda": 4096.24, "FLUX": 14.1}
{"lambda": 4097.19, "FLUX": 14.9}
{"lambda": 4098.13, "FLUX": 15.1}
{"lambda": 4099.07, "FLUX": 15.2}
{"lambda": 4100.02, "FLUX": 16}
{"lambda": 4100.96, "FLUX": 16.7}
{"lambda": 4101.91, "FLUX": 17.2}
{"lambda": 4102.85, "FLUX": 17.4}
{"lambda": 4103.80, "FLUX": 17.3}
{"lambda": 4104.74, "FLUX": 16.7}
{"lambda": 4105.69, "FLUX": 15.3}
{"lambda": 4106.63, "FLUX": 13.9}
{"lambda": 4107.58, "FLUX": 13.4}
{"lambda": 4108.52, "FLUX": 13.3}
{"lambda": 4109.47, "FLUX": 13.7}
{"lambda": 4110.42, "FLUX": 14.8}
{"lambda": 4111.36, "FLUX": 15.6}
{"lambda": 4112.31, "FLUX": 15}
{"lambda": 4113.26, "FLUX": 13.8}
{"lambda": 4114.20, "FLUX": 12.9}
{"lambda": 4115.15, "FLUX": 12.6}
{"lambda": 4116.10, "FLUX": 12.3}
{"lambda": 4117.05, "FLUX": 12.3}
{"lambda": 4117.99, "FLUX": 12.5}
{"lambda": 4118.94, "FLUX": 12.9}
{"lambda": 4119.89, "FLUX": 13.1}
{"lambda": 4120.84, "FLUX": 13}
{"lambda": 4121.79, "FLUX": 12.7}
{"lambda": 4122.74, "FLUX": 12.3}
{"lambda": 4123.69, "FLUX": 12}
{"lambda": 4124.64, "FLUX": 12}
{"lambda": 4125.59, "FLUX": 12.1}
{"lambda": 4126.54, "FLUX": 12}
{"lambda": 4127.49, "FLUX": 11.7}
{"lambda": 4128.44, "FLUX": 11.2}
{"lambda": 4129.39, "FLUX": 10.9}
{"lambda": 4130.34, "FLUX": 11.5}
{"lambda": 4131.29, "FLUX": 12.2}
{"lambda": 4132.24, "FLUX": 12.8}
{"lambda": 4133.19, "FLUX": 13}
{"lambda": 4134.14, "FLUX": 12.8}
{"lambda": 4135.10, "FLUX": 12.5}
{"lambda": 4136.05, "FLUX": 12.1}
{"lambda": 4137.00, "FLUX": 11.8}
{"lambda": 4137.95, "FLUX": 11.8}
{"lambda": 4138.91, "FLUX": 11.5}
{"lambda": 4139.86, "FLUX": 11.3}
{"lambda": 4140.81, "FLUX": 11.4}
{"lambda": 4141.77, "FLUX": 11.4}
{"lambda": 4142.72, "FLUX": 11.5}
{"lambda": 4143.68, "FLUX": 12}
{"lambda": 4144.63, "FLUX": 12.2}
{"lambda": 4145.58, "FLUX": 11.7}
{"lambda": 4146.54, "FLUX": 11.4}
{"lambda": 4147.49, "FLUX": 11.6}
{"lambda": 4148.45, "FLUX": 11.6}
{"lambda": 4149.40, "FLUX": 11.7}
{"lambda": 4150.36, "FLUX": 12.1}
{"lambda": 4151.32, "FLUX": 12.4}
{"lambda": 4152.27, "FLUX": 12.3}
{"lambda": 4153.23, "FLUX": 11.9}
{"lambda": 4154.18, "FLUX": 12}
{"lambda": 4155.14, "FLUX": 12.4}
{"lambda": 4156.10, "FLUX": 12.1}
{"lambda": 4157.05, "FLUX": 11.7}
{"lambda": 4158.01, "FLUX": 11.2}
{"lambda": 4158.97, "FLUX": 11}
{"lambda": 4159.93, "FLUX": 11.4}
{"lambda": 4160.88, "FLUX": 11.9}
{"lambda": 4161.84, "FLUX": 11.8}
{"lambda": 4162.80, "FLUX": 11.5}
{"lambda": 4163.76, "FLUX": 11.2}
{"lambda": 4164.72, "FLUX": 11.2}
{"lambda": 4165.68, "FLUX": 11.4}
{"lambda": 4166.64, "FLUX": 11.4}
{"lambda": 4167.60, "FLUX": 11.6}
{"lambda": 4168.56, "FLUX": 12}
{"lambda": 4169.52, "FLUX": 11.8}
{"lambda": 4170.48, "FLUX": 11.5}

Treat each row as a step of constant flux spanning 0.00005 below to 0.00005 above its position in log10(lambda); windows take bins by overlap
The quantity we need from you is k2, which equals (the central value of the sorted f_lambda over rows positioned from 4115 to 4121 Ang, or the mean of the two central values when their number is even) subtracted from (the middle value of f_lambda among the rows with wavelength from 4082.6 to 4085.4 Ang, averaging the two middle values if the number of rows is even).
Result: 0.1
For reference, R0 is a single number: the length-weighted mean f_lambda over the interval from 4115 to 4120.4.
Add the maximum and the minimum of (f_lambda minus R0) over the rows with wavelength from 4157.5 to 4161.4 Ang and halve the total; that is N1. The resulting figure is -1.2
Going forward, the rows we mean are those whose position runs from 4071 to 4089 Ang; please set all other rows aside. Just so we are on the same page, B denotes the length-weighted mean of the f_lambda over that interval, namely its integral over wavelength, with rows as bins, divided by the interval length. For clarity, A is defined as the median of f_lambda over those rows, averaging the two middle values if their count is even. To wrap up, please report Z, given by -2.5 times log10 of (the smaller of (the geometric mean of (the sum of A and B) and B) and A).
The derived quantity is -2.75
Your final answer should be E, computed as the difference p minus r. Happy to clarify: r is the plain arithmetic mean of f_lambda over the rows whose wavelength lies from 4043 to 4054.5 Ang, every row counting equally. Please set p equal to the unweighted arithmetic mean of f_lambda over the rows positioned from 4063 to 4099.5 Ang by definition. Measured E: 1.1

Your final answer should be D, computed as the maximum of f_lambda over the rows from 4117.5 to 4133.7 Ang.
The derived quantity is 13.1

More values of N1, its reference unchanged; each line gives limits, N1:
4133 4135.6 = 0.1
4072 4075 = 0.0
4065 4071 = 0.1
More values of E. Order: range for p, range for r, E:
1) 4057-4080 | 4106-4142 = -0.1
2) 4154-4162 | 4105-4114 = -2.6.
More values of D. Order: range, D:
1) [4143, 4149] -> 12.2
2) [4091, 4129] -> 17.4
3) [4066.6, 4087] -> 13.3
